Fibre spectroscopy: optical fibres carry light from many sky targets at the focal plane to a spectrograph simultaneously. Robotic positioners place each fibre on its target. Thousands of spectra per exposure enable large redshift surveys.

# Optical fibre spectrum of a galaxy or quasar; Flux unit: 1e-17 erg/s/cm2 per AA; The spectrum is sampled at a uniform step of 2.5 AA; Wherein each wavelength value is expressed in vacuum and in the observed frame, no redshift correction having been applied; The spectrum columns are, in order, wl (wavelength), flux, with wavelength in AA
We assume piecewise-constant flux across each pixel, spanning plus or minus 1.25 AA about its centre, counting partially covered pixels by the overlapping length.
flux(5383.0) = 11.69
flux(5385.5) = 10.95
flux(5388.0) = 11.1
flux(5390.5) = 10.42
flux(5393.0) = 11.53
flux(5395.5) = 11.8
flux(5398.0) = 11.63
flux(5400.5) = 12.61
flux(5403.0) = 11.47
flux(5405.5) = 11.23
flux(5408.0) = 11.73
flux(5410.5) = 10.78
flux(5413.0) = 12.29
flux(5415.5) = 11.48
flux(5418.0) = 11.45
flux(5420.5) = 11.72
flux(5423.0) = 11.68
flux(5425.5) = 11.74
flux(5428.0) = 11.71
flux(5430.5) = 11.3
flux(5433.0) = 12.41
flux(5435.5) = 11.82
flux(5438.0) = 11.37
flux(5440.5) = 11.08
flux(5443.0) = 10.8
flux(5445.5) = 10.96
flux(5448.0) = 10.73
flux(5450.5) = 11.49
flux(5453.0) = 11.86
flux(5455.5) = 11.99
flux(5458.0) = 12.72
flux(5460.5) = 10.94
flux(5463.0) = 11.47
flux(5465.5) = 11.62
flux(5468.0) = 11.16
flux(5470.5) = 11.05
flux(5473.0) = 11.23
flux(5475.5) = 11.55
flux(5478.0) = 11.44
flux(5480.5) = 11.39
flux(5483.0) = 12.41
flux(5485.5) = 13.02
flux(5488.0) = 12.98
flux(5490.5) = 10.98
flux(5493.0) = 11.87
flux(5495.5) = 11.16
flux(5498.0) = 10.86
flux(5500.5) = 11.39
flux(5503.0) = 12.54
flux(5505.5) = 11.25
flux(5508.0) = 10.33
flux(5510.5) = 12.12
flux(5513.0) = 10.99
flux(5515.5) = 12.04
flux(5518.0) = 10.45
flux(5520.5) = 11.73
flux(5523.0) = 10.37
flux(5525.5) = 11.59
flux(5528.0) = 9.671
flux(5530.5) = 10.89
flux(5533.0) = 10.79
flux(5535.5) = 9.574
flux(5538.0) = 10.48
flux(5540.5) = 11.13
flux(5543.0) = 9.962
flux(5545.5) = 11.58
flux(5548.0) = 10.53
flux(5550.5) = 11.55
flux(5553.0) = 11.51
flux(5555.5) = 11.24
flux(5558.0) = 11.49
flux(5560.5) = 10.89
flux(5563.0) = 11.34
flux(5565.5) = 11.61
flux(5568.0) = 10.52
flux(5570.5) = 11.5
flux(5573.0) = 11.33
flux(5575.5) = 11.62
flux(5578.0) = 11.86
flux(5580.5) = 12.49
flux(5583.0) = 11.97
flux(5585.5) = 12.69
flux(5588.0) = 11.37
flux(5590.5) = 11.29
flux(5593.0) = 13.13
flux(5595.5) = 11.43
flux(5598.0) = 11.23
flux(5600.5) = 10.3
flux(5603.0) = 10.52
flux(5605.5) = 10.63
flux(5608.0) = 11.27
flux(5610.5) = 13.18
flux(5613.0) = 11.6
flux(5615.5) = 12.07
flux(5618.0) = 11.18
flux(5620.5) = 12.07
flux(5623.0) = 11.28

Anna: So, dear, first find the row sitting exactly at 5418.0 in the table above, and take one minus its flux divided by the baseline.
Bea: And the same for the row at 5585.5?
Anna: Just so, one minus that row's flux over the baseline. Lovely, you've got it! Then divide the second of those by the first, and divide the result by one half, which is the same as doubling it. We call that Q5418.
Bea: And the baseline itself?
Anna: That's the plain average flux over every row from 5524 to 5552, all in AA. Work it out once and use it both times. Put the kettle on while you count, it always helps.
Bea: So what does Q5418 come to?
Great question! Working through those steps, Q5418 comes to 5.3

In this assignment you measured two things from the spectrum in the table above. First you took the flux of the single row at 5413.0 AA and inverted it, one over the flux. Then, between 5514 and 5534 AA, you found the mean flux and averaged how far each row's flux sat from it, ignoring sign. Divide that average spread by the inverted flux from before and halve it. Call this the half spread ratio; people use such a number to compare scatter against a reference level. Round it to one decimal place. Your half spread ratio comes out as 3.9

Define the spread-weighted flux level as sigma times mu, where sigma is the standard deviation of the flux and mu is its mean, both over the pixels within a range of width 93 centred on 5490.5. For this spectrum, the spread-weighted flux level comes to 9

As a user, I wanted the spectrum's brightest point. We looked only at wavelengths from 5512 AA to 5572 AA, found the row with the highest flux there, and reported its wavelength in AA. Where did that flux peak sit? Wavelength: 5515.5 AA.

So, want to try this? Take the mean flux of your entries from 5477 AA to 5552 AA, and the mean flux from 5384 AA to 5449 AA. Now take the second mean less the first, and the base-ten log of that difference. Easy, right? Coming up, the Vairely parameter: -0.7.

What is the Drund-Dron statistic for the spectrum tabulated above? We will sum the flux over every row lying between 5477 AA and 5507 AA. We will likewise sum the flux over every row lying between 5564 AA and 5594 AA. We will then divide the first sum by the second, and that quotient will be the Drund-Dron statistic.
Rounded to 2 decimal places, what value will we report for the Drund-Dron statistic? 1.00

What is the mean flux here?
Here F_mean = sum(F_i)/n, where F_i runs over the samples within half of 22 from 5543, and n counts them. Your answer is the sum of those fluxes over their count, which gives 10.8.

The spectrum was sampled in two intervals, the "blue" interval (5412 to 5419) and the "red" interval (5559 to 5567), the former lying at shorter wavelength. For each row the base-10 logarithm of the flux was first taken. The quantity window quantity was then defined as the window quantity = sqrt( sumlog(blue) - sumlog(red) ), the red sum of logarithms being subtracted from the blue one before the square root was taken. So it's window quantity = 0.228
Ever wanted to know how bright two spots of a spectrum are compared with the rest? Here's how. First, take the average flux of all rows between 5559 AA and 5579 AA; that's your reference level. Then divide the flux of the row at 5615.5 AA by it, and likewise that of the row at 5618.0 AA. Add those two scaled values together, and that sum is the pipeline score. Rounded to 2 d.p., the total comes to 2.05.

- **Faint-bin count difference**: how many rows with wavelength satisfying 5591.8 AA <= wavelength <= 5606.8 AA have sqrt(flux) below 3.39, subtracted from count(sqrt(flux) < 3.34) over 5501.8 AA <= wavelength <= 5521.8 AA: -2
